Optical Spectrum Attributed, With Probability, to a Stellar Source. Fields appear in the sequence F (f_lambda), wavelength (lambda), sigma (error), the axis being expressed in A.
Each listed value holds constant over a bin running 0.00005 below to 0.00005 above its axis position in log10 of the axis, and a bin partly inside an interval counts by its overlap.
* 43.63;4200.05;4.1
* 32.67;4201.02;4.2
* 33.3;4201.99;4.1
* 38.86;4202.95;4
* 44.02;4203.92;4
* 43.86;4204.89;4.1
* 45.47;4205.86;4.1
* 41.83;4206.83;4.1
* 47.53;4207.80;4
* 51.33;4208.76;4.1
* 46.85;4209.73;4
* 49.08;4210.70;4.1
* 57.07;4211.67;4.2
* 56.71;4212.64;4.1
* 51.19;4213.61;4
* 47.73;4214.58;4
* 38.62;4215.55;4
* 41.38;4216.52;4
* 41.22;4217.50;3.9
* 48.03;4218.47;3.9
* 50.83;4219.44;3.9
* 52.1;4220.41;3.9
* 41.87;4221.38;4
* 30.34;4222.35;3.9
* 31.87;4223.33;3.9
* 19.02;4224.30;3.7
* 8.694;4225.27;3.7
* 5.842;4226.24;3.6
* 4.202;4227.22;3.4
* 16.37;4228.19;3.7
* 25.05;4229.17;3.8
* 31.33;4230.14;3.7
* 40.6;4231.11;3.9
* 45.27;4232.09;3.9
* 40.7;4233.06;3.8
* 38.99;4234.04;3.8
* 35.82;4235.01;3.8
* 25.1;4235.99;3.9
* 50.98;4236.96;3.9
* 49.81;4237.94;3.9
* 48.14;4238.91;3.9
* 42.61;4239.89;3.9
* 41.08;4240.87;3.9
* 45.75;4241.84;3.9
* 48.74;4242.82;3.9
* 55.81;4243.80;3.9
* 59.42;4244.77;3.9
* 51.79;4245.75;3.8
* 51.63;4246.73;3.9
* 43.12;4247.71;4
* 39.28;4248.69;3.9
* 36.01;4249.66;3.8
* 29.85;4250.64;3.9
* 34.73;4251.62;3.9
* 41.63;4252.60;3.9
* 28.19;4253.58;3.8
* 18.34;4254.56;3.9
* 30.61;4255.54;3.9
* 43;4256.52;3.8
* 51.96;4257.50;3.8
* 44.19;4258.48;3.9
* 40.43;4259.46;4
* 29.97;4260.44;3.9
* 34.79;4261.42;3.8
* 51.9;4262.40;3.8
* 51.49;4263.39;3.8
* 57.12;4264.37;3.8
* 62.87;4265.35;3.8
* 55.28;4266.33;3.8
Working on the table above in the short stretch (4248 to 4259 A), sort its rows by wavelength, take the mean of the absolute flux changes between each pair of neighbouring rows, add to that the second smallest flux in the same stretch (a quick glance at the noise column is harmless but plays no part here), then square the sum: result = 1353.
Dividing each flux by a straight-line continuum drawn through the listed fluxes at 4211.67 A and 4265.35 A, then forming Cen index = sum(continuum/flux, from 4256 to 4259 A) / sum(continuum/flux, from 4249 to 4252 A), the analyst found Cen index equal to 0.7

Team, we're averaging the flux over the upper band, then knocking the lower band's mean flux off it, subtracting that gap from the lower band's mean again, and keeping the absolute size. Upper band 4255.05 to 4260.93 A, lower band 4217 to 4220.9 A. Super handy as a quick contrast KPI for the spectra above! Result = 56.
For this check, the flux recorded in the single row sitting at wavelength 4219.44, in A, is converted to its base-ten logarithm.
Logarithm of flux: 1.71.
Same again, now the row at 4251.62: 1.54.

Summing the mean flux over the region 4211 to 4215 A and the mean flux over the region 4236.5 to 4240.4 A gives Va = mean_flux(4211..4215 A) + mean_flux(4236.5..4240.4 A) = 101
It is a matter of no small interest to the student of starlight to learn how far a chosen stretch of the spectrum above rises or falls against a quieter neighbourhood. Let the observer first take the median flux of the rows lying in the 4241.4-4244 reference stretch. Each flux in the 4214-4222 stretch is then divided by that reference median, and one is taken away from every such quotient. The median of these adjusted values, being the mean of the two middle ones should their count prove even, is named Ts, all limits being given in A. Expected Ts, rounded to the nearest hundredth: -0.08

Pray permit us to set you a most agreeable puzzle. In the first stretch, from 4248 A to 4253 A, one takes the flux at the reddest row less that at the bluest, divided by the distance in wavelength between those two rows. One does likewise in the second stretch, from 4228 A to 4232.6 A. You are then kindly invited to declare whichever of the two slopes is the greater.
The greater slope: 7.4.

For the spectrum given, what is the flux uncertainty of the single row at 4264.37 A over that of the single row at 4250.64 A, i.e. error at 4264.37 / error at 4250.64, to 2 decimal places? 0.97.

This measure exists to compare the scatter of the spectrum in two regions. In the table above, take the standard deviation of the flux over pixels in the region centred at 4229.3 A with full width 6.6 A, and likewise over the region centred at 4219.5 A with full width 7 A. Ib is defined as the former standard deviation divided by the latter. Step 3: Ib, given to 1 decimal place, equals 2.2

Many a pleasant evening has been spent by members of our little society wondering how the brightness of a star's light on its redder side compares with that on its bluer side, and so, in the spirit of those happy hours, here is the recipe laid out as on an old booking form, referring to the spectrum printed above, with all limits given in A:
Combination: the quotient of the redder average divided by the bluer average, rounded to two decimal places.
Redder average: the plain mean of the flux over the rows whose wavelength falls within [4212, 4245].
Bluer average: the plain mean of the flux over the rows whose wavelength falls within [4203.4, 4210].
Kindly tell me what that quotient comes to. 0.84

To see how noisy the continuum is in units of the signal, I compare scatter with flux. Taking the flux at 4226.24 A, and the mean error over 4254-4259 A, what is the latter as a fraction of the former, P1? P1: 0.66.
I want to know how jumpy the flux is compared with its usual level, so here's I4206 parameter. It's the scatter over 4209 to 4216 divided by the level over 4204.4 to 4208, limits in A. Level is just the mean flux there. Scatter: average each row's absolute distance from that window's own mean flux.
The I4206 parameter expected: 0.10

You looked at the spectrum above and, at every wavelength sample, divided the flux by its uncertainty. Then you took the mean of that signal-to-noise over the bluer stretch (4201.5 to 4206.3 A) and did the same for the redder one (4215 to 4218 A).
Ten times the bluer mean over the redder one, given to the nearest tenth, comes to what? 9.9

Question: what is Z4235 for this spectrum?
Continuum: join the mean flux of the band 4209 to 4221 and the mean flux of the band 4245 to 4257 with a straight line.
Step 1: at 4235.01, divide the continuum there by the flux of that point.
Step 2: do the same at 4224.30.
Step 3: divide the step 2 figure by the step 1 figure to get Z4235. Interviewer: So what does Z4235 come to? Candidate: 2.0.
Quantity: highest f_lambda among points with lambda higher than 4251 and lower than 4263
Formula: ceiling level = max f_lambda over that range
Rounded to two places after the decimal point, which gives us 51.96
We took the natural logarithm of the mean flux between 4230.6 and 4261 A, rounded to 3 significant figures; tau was 3.72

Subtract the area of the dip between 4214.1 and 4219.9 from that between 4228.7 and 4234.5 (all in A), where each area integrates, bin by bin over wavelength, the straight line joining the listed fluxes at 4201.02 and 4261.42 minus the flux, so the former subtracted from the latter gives 47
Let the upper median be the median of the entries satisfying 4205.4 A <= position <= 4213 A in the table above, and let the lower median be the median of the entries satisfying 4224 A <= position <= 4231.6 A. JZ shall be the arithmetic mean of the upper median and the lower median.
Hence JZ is 33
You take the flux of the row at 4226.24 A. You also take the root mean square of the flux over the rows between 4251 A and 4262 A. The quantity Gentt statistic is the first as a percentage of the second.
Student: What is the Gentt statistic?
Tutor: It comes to 16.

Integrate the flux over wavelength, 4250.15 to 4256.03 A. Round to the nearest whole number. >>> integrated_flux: 180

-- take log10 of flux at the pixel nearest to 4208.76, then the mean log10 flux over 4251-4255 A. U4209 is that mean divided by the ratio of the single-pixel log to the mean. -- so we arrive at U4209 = 1.26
